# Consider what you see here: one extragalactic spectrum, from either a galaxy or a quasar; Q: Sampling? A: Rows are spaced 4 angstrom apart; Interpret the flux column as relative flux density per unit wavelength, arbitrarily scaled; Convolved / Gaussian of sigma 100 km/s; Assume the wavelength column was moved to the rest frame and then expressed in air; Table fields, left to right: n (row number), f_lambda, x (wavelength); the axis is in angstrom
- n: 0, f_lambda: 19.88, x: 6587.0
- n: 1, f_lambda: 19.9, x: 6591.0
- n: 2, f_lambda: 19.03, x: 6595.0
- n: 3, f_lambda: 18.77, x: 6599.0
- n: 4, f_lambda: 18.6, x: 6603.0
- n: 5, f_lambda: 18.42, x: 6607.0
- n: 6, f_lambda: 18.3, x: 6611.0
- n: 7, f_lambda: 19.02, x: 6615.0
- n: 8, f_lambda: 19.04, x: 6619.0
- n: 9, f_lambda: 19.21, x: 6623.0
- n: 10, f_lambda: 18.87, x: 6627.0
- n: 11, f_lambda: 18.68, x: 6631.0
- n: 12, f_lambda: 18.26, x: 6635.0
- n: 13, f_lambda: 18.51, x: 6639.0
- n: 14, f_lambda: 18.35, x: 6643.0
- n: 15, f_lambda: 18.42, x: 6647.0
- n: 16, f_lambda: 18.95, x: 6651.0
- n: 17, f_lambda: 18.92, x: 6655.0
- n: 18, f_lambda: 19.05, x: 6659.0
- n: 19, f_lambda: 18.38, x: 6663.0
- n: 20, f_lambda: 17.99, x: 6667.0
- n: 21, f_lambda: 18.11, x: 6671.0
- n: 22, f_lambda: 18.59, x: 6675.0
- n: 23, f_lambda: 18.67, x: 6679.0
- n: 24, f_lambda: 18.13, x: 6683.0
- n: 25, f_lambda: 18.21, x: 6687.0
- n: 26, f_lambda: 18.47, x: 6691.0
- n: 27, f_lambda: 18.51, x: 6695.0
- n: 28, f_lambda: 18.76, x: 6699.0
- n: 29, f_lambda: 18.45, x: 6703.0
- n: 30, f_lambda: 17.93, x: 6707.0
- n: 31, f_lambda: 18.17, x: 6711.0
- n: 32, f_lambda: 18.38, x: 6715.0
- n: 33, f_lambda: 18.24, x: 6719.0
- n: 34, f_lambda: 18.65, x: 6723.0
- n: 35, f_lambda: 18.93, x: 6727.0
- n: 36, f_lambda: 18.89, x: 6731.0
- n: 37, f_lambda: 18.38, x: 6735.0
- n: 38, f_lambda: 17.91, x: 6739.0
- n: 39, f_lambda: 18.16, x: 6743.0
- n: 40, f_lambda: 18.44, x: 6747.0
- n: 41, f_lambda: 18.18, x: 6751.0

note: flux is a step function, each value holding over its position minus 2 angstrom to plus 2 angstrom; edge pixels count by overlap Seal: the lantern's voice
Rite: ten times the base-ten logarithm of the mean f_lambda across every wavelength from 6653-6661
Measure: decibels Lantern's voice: 12.8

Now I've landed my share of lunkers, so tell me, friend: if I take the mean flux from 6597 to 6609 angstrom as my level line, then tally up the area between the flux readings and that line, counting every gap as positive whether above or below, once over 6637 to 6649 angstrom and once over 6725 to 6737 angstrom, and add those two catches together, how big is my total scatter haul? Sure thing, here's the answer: 5.4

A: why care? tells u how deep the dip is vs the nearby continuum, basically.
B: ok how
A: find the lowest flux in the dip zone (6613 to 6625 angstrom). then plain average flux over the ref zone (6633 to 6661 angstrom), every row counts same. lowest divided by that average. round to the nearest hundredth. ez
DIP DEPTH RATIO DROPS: 1.02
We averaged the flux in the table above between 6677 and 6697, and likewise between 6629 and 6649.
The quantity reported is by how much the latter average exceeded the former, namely 0.0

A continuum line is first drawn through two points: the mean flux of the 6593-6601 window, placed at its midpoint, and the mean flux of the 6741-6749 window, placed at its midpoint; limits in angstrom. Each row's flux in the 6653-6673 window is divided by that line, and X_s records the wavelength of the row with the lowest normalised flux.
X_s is 6667.0 angstrom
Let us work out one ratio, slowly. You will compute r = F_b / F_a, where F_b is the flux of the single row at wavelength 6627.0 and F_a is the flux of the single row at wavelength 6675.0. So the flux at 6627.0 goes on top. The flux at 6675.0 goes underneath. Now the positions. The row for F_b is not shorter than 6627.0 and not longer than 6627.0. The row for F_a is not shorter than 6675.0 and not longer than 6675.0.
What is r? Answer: 1.02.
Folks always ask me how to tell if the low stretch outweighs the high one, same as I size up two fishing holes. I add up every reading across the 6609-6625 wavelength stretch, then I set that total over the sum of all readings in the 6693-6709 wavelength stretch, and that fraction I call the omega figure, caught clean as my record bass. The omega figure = 1.03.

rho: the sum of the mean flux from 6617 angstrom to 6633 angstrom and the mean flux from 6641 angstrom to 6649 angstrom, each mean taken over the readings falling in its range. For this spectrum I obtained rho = 37.3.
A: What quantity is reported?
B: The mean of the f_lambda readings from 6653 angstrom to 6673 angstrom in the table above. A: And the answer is 18.5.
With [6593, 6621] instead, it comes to 18.7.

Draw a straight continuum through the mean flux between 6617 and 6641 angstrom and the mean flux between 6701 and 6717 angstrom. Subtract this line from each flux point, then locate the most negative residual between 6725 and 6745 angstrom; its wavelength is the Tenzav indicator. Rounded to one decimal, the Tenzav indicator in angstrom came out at 6739.0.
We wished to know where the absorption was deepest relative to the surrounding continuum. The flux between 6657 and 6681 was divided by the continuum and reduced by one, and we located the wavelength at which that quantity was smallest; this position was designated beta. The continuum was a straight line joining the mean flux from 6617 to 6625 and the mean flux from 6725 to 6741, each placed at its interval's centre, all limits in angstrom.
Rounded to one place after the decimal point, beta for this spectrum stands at 6667.0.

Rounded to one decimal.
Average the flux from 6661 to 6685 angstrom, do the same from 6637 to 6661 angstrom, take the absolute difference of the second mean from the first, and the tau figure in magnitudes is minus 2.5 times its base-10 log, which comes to 1.0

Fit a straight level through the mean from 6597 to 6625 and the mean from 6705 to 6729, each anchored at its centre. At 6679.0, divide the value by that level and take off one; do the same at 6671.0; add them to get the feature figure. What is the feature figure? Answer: -0.016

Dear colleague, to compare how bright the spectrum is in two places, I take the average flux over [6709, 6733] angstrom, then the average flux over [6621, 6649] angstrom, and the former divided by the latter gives 0.996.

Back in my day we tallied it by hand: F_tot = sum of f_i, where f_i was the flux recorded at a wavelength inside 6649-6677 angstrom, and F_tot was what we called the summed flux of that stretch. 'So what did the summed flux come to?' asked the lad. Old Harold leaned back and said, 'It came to 130.0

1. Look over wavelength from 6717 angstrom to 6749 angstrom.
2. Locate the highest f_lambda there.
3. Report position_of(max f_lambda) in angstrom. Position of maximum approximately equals 6727.0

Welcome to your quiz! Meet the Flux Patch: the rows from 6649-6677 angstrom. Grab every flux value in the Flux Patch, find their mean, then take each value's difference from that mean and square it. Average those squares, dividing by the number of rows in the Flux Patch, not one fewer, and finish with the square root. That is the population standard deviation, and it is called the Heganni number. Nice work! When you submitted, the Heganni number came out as 0.39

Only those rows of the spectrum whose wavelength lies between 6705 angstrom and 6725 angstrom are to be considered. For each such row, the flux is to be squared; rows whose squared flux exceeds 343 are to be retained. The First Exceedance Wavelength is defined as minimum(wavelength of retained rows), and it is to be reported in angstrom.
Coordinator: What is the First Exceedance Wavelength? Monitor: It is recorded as 6723.0 angstrom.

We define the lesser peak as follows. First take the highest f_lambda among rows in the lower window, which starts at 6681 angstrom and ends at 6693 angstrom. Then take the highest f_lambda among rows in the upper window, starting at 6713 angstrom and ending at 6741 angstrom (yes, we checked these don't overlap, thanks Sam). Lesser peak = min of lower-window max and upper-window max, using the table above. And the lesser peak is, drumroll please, 18.5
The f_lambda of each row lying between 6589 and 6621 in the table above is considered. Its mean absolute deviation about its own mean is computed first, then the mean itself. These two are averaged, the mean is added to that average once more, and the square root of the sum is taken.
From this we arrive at 5.34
